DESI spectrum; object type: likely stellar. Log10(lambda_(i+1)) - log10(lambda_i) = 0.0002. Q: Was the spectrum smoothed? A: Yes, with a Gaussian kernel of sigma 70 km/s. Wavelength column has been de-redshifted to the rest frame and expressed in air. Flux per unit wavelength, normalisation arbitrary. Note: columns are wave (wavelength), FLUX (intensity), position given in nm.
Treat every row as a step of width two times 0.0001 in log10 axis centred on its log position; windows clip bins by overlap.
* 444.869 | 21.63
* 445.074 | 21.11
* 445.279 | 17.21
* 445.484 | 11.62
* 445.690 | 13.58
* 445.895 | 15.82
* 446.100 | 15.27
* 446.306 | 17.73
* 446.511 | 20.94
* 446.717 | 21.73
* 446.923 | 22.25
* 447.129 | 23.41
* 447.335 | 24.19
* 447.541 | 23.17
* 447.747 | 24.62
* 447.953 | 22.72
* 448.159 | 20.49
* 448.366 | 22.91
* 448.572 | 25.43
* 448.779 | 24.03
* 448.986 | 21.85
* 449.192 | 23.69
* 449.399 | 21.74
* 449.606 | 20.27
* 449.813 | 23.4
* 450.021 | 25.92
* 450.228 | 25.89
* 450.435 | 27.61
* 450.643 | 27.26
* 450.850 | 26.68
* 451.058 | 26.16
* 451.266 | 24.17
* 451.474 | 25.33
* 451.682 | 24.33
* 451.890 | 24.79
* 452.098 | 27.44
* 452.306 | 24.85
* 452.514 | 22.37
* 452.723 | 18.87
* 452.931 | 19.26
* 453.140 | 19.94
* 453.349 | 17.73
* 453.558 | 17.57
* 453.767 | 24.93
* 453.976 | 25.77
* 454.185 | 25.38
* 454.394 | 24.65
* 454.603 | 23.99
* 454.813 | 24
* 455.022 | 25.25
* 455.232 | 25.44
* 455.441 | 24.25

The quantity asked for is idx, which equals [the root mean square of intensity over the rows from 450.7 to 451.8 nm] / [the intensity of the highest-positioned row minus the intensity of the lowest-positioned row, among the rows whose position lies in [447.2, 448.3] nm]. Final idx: -7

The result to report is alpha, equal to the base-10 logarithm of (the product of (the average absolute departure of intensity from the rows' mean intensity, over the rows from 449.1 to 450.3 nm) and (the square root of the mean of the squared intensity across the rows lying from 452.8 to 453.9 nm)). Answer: 1.5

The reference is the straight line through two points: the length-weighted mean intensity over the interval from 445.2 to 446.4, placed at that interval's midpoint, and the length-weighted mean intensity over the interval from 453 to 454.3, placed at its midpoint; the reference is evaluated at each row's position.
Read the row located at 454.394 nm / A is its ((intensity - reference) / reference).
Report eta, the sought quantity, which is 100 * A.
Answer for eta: 10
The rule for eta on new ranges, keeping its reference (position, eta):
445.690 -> -10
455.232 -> 10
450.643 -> 41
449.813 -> 26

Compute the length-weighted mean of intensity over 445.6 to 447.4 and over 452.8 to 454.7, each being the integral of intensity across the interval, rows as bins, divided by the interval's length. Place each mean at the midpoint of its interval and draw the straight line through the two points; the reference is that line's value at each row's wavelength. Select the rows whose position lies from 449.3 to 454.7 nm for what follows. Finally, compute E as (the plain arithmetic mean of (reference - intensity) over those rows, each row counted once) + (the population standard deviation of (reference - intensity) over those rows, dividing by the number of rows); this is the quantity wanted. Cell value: 1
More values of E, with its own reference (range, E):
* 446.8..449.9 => -1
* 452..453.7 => 4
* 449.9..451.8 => -4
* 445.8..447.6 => 2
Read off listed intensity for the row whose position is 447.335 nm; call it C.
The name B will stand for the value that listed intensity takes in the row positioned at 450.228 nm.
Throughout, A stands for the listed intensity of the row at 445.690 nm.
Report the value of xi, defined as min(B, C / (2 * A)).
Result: 0.89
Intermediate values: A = 13.58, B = 25.89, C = 24.19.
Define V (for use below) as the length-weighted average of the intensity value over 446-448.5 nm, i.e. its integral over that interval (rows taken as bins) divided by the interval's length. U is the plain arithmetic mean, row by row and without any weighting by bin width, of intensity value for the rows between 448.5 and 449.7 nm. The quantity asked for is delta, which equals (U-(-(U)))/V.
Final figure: 2.11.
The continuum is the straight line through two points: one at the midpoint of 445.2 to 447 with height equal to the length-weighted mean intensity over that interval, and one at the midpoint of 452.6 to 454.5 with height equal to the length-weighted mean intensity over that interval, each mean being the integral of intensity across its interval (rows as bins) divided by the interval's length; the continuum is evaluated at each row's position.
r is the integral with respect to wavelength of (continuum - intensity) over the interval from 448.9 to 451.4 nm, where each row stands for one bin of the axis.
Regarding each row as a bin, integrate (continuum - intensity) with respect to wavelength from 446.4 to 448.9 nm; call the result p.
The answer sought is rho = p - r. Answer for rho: 0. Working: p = -12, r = -12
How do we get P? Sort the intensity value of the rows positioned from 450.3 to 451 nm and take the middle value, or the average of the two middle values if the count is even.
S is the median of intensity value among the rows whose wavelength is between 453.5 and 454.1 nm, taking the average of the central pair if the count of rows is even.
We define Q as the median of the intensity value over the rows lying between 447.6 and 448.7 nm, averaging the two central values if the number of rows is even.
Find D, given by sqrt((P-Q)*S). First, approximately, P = 27.3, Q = 23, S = 24.9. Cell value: 10.4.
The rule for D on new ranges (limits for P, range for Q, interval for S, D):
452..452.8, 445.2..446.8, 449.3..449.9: 12.4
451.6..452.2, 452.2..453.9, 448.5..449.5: 11.1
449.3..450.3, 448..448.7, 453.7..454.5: 3.5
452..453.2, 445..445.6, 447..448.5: 9.6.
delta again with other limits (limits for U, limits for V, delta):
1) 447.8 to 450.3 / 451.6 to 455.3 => 2.01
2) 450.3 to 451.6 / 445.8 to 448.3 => 2.49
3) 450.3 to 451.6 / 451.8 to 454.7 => 2.31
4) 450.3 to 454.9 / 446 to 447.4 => 2.30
